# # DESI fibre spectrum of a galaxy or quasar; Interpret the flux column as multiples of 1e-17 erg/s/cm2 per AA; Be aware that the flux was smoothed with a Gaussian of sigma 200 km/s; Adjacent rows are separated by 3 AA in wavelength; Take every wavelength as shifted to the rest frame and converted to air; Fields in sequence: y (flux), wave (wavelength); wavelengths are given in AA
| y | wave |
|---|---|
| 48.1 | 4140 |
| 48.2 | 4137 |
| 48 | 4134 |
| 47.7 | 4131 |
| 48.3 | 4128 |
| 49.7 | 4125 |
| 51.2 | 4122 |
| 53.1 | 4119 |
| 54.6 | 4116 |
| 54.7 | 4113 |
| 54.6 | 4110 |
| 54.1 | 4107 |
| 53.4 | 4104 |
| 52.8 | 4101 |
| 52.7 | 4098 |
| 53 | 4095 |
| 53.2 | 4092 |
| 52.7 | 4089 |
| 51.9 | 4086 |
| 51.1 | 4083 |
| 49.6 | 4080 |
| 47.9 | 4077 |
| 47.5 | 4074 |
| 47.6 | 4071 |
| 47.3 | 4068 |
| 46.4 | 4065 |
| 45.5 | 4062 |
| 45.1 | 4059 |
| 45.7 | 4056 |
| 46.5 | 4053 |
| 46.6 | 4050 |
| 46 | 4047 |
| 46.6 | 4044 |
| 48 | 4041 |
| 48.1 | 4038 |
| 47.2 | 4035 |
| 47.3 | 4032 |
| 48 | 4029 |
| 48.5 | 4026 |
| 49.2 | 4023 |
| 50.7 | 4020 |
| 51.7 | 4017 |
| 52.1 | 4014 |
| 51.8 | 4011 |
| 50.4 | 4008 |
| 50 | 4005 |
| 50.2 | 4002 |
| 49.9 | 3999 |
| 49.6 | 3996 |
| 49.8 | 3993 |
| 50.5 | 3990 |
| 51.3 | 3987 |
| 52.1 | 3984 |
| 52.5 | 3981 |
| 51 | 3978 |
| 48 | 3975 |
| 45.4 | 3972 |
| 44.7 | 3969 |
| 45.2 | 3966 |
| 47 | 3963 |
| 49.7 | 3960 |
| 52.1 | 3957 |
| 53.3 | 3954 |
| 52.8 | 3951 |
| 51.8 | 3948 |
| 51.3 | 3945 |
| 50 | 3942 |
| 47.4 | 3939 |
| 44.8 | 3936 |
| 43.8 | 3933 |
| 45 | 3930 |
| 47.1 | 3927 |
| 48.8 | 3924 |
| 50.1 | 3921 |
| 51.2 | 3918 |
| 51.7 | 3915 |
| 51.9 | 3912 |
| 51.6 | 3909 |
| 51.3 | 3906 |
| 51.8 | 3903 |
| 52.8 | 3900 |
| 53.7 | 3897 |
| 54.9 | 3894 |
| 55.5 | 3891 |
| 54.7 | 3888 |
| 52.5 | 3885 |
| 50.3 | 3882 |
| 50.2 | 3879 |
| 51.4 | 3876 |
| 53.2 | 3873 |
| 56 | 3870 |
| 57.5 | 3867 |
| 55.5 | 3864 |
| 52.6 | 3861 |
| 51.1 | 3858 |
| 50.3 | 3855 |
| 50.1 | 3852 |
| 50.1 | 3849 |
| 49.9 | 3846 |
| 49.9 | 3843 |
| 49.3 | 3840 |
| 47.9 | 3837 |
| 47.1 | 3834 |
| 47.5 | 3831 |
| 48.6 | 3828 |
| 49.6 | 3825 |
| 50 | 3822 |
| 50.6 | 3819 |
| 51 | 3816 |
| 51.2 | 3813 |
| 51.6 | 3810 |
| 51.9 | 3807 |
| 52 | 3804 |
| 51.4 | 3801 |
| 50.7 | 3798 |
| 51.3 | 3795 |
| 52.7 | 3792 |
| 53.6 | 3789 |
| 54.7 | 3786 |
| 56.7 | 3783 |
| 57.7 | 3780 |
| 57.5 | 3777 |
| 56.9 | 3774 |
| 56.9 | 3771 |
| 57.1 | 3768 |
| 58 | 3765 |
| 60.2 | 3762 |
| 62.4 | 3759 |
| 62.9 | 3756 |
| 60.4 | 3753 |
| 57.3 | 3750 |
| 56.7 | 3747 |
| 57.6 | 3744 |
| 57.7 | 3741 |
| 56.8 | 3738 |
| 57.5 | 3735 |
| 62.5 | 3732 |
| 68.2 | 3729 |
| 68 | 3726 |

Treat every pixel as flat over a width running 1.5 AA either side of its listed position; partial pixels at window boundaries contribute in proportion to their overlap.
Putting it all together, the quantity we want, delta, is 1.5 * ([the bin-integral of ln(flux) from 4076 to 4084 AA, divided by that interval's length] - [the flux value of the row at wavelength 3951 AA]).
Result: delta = -73.3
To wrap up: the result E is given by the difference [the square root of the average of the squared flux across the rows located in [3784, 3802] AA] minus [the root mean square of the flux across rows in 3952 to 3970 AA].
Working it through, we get 4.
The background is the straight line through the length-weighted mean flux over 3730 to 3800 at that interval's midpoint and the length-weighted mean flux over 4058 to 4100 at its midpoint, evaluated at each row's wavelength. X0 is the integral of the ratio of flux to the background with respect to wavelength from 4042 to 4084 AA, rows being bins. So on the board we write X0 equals 39.6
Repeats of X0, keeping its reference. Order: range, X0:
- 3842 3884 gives 39.9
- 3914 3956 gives 39.0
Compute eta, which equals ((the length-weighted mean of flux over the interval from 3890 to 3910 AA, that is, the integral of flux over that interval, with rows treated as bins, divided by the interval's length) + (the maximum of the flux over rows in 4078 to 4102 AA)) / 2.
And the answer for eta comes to 53.1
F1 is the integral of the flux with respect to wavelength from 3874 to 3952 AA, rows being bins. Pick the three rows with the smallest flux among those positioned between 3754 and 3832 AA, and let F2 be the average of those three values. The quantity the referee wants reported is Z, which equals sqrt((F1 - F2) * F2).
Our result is 436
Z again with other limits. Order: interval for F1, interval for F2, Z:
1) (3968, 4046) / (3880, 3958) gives 412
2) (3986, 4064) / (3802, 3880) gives 422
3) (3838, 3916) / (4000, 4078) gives 428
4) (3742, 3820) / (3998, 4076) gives 441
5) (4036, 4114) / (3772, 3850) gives 426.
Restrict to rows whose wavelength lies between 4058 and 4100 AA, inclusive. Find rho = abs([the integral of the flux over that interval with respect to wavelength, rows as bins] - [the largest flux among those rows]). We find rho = 2025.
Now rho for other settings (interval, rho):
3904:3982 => 3785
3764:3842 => 4028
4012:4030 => 850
